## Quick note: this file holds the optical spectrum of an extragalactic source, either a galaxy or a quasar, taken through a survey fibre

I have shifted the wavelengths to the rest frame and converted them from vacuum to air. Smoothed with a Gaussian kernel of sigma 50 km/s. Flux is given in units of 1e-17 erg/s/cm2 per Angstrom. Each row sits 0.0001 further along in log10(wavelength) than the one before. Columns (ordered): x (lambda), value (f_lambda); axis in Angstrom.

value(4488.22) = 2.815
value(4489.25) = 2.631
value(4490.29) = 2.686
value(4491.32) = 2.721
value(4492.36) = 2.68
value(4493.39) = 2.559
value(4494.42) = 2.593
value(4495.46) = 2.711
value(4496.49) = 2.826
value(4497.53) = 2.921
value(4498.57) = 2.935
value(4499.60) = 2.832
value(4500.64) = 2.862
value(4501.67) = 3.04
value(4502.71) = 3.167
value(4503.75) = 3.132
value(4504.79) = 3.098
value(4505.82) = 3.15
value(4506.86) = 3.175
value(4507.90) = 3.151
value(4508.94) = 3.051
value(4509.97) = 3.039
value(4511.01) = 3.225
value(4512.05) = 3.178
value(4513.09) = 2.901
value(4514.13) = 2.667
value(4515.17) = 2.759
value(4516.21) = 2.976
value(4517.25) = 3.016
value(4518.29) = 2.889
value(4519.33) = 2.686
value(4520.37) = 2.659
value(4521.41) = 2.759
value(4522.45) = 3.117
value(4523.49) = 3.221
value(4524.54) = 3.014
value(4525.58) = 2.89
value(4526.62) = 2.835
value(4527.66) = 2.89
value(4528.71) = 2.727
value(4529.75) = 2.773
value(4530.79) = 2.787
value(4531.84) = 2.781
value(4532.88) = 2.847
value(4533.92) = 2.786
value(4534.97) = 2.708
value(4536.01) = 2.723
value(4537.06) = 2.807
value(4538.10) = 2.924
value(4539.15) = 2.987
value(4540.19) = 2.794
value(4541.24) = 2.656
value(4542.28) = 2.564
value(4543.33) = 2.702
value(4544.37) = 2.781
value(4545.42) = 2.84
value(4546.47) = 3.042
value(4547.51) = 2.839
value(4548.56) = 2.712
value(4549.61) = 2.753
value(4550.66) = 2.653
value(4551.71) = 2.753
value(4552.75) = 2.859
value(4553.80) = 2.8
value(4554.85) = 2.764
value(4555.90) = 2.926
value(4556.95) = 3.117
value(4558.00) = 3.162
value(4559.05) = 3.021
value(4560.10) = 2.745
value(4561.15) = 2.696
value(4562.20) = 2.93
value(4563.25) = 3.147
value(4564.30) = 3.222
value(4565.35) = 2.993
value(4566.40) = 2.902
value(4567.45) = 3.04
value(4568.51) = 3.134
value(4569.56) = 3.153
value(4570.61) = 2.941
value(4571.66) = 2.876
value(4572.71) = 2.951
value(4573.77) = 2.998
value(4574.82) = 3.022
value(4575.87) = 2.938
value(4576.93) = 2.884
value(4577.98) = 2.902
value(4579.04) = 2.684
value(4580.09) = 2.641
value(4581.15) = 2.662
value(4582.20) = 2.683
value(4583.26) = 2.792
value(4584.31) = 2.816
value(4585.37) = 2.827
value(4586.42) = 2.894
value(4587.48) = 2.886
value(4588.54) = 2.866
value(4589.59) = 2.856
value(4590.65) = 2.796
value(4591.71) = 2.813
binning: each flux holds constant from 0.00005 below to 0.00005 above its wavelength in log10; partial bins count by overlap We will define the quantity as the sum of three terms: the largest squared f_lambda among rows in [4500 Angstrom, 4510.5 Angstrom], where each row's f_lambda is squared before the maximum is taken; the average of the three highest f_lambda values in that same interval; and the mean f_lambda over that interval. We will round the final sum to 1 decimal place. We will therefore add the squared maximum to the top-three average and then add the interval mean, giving 16.3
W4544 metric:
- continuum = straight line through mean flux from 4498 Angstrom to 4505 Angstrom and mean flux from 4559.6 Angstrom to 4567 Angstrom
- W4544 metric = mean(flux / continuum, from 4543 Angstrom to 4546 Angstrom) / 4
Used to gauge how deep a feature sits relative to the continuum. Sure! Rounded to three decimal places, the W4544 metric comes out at 0.234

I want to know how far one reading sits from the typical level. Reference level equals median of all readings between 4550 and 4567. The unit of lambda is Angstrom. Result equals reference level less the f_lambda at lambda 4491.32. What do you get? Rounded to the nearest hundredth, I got 0.19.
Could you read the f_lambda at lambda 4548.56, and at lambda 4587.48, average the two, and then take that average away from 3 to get 0.20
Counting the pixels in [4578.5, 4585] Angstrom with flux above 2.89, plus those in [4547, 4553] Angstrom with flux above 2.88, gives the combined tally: 0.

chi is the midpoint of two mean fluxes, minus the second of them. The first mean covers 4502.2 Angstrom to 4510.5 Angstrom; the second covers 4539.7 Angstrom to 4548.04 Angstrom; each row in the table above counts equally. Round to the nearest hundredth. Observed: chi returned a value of 0.17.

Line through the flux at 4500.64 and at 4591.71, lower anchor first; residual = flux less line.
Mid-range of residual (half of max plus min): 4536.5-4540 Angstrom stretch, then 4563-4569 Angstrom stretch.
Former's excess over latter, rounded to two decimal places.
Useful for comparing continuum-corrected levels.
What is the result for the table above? -0.18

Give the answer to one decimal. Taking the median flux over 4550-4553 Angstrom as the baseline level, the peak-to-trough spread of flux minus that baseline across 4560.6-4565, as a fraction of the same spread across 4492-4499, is 1.4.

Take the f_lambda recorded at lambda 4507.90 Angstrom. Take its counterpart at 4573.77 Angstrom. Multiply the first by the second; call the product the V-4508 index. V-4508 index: 9.4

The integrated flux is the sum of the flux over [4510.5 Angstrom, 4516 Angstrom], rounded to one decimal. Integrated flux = 14.7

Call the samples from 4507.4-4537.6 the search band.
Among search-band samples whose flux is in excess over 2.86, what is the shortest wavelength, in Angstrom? 4507.90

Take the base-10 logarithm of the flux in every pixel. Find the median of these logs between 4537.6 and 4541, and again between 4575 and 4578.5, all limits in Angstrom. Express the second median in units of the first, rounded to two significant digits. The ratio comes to 0.99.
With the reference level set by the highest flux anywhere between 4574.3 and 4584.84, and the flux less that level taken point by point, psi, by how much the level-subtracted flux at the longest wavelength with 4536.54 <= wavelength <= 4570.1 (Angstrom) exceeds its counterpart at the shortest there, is 0.35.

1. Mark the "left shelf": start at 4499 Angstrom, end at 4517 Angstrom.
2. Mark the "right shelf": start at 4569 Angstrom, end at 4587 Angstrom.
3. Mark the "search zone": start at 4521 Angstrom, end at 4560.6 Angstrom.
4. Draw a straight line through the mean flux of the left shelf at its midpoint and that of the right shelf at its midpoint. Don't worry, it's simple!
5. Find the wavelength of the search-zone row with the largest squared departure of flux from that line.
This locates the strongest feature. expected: 4542.28 Angstrom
